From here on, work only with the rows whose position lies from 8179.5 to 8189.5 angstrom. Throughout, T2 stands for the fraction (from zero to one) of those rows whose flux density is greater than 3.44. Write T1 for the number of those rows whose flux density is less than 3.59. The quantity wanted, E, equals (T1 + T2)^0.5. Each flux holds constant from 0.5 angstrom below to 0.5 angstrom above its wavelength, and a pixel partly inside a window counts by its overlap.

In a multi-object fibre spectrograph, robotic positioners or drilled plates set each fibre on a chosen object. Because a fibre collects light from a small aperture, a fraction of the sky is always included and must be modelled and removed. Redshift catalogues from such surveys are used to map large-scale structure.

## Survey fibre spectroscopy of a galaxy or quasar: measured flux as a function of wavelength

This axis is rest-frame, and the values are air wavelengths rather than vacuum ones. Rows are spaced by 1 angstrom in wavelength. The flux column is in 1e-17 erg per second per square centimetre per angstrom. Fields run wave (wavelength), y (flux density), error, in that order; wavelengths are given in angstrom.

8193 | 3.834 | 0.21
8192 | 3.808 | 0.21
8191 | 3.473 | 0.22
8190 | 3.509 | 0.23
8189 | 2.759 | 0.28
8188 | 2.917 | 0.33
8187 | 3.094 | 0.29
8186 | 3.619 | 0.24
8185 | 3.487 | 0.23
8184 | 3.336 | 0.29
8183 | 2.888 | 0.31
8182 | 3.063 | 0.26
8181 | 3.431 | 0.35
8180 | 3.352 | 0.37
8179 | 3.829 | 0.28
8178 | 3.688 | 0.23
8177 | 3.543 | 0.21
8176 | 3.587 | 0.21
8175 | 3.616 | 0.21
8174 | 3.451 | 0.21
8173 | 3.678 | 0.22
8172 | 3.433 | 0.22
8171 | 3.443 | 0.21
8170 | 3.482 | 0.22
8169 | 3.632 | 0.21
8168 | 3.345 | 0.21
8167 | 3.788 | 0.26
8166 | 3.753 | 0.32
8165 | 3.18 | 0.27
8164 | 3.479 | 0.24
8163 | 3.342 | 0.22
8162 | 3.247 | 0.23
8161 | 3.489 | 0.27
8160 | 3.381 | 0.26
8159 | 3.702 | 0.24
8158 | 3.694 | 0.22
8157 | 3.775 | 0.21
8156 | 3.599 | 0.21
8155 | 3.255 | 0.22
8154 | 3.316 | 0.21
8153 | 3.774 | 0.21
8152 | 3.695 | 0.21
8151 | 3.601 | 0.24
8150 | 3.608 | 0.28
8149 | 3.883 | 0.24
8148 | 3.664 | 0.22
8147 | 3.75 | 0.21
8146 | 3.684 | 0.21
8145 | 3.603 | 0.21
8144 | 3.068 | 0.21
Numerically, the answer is 3.0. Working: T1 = 9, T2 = 0.2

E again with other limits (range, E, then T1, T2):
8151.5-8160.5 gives 1.9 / 3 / 0.7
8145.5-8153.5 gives 1.0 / 0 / 1.0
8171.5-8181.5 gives 2.6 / 6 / 0.7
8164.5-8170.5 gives 1.9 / 3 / 0.7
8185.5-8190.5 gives 2.1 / 4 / 0.4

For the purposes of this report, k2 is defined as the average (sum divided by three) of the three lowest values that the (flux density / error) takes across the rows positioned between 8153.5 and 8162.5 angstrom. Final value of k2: 13.3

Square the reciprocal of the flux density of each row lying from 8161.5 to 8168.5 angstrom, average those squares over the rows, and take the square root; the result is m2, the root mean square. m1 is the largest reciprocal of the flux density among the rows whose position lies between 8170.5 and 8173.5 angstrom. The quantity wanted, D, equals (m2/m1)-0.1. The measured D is 0.90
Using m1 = 0.291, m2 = 0.292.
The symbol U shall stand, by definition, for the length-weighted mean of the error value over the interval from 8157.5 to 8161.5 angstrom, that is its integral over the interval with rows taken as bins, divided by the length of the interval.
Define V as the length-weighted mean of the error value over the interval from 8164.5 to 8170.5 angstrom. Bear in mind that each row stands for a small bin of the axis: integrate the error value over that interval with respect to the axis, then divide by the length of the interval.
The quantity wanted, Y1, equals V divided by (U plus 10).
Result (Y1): 0.0242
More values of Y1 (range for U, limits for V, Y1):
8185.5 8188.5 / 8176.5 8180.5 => 0.0265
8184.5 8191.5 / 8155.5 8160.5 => 0.0222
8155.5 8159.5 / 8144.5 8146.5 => 0.0205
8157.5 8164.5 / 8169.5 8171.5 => 0.0210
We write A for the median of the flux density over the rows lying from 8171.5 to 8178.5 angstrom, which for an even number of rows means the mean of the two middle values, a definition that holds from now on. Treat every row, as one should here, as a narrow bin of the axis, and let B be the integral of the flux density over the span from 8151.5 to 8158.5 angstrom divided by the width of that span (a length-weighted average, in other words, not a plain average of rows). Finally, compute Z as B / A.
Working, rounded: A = 3.59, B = 3.59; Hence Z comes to 1.00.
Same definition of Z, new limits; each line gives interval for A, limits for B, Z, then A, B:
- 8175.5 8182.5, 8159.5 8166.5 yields 0.96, 3.54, 3.41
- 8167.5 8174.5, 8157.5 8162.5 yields 1.01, 3.45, 3.50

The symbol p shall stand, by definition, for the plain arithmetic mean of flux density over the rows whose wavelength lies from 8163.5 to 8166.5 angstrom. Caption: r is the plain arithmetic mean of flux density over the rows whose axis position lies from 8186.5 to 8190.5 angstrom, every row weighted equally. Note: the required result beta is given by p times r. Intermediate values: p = 3.47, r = 3.07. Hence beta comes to 10.7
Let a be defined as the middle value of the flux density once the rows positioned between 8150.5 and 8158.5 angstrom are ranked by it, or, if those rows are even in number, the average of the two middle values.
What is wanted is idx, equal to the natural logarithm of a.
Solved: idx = 1.29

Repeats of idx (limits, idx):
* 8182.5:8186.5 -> 1.23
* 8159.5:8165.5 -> 1.21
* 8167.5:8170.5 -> 1.25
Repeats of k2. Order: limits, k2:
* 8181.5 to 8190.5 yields 9.3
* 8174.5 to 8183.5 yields 9.4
